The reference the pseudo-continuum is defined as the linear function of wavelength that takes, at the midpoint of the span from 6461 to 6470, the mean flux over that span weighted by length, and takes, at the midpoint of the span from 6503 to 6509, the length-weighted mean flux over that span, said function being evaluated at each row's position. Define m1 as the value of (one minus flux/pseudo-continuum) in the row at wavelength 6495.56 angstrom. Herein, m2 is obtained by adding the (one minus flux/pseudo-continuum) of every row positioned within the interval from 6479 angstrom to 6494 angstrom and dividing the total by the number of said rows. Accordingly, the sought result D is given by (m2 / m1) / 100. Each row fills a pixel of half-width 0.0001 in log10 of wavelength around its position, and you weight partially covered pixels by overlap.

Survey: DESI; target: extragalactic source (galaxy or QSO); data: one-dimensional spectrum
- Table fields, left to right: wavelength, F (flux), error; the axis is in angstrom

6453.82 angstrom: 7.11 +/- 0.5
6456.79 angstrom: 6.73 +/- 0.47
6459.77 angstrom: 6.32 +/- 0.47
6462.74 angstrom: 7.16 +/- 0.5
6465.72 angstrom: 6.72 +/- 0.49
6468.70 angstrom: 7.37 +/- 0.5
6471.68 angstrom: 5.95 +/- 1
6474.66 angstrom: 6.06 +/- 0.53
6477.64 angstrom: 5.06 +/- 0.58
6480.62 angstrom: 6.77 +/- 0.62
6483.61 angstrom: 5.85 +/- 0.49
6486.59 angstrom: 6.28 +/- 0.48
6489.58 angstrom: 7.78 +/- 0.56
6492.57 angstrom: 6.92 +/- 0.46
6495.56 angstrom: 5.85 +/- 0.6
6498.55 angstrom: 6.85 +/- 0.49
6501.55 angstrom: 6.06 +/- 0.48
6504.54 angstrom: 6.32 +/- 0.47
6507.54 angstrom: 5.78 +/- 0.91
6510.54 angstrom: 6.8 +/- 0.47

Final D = -0.004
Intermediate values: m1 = 0.07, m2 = -0.03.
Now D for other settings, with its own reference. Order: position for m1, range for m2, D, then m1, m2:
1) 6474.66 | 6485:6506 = -0.004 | 0.11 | -0.04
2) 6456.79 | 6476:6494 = 0.002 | 0.07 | 0.02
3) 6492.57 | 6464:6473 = -0.005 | -0.08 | 0.04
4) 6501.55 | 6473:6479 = 0.109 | 0.02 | 0.18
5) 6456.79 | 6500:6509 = 0.001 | 0.07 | 0.01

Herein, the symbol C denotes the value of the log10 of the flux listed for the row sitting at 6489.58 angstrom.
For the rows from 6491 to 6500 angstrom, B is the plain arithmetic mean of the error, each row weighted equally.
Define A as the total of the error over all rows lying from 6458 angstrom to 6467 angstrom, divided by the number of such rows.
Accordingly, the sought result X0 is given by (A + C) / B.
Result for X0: 2.67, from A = 0.487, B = 0.52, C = 0.89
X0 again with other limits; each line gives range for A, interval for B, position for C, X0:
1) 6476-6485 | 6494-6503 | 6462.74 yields 2.71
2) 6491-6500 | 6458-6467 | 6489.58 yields 2.89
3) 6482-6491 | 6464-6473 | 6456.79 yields 2.02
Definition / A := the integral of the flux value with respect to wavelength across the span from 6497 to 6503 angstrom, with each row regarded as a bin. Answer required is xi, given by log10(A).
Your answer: 1.59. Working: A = 38.7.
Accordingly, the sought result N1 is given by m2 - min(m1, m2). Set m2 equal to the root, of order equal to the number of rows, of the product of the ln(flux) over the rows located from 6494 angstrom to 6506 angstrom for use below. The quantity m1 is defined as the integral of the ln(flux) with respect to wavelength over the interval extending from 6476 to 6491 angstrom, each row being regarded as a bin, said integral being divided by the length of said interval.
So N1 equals 0.000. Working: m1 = 1.837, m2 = 1.83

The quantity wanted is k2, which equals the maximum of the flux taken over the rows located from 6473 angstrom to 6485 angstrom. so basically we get 6.77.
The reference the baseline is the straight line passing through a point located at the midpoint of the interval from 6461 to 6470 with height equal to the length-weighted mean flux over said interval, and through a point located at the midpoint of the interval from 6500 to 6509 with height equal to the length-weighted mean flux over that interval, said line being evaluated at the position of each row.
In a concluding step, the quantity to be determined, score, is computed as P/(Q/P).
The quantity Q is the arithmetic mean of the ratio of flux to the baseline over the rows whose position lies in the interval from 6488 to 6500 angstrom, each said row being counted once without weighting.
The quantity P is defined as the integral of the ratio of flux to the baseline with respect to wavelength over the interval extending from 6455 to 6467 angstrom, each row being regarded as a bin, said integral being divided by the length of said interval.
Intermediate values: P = 0.94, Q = 1.08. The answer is 0.82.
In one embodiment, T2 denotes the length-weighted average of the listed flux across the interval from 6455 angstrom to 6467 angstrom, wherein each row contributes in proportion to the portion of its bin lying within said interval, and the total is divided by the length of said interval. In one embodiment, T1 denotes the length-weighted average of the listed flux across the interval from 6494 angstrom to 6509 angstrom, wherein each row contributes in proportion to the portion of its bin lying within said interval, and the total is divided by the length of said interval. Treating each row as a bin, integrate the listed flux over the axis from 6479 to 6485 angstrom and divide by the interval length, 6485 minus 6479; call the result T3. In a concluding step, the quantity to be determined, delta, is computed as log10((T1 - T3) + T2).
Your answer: 0.82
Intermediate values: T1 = 6.17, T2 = 6.74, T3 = 6.29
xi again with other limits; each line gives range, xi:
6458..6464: 1.61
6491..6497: 1.58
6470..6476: 1.56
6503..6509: 1.56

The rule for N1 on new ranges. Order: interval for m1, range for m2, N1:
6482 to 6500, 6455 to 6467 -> 0.025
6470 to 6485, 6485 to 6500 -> 0.120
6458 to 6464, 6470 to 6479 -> 0.000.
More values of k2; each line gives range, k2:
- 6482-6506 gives 7.78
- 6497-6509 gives 6.85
